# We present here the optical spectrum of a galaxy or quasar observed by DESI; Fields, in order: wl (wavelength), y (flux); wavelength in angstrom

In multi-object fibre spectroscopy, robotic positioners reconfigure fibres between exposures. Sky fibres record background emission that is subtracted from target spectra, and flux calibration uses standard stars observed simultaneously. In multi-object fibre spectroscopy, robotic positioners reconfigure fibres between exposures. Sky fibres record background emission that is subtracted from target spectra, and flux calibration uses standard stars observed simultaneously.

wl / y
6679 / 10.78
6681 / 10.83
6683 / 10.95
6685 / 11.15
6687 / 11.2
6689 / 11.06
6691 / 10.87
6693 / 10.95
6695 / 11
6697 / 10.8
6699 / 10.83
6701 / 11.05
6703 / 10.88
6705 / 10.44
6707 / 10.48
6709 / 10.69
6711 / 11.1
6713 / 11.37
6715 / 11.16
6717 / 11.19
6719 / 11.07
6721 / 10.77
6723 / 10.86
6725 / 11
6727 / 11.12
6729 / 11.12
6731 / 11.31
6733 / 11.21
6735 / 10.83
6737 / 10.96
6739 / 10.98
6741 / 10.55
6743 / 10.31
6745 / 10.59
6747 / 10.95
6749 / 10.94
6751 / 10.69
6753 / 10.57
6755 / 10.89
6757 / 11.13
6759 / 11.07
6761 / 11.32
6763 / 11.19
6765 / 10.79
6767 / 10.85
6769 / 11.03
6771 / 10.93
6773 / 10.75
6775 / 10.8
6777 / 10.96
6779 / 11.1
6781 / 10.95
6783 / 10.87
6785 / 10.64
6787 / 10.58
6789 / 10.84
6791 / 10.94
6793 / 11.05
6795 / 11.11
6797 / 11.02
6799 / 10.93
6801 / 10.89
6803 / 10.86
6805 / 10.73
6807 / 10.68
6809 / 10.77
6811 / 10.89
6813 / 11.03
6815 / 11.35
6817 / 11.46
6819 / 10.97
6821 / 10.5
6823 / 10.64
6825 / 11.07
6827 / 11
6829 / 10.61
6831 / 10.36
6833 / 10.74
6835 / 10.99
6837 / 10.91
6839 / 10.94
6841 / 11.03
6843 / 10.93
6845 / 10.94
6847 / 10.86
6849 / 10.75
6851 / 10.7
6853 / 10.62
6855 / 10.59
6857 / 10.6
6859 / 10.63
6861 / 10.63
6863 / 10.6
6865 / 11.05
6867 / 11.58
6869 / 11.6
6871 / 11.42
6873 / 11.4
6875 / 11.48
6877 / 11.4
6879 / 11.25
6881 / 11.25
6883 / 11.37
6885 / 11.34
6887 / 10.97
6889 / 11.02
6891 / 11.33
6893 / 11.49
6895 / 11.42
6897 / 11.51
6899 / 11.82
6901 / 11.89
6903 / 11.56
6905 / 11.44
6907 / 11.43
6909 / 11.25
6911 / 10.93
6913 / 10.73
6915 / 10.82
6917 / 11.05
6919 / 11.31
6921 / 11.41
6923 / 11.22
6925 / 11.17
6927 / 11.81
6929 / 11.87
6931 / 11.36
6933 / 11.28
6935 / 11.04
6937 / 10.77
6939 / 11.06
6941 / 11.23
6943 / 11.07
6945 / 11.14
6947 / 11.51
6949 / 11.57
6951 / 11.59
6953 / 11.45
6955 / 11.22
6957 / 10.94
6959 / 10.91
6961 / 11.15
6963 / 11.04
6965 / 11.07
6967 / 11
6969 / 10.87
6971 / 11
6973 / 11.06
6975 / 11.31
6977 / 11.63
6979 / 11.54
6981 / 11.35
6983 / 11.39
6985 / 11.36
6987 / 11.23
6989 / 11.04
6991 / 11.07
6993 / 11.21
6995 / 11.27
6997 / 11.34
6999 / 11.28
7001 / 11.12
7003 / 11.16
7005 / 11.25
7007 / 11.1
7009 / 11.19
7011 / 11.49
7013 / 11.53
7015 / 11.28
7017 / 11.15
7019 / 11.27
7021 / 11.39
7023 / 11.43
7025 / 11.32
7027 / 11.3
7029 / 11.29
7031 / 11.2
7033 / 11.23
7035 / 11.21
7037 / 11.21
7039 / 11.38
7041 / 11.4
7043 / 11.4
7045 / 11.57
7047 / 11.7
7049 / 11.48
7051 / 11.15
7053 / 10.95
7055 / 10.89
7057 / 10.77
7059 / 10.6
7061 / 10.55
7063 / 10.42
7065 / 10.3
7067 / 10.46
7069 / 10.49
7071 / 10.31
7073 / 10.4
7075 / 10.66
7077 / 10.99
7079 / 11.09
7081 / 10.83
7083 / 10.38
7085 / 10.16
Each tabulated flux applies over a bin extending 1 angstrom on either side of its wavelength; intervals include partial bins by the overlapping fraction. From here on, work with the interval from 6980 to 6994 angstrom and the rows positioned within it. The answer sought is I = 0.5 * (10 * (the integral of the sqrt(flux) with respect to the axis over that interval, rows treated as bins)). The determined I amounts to 235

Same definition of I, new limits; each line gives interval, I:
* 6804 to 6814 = 164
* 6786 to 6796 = 165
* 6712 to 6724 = 200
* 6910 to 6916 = 99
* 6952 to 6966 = 233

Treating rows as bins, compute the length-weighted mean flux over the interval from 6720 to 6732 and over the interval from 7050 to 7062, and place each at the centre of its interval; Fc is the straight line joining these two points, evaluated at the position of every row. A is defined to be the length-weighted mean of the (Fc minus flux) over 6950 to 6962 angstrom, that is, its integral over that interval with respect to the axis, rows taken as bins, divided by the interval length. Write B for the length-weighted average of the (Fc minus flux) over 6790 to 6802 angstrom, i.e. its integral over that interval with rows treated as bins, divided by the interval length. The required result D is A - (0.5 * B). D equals -0.3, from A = -0.33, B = 0.00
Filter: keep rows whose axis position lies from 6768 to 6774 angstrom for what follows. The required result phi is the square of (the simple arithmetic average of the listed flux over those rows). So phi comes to 119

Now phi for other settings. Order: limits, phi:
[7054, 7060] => 116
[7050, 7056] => 121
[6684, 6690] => 124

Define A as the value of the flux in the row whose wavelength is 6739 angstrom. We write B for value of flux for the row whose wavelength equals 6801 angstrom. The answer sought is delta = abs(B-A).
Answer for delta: 0.09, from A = 10.98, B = 10.89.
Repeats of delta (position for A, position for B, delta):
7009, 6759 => 0.12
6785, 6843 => 0.29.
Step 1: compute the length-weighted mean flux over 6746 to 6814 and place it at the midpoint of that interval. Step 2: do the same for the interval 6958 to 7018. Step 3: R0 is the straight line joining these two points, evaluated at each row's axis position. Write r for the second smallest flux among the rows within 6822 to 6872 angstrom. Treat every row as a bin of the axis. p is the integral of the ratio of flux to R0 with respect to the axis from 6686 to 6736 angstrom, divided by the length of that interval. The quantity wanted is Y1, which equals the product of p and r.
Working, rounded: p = 1.02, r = 10.59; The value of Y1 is 10.8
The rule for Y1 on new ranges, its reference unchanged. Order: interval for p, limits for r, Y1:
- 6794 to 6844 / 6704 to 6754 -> 10.4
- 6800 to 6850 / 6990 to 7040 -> 11.0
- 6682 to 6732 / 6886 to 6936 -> 11.0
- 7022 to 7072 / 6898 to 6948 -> 10.5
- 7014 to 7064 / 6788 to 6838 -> 10.4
